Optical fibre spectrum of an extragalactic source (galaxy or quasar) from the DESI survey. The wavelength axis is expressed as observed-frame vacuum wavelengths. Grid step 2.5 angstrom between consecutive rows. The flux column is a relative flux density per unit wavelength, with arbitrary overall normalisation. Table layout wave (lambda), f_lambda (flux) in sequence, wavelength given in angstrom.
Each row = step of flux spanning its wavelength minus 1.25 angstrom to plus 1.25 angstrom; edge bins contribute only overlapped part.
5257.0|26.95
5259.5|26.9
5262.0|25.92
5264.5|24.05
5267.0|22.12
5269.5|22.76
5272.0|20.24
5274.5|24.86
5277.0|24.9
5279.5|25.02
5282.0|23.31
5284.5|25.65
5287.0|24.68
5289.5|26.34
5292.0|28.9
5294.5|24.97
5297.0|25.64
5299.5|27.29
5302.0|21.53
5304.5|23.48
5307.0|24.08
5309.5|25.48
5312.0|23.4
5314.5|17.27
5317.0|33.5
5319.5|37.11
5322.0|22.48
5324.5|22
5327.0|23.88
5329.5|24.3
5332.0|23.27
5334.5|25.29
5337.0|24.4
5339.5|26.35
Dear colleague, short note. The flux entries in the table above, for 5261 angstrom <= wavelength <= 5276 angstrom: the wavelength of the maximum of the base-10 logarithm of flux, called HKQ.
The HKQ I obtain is 5262.0 angstrom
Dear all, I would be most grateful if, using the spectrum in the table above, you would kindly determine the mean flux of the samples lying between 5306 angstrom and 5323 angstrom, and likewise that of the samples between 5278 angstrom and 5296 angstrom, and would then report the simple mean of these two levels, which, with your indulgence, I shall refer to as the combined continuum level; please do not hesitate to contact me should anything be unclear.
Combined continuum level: 25.9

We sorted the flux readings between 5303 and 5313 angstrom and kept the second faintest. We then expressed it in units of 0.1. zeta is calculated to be 235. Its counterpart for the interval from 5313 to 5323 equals 225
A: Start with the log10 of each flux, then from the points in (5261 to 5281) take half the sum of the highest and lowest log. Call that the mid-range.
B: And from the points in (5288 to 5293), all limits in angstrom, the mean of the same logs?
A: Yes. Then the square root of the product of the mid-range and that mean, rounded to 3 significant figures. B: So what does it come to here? 1.40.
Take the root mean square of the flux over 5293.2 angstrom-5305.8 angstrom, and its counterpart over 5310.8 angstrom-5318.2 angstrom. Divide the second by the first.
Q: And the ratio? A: 1.04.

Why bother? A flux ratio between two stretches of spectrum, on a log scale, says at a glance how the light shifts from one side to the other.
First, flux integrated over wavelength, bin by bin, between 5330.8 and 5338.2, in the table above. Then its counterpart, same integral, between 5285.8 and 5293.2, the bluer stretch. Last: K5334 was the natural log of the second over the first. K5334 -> 0.09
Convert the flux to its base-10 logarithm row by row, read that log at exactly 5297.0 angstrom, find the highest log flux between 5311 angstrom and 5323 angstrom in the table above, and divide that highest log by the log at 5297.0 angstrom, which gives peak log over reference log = 1.11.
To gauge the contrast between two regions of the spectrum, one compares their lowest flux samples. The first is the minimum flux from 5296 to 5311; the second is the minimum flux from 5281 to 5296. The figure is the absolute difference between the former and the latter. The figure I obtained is 1.8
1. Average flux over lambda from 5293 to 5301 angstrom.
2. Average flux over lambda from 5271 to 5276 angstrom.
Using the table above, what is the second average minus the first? -3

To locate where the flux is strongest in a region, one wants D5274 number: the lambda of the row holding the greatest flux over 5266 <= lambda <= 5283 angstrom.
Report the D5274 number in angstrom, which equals 5279.5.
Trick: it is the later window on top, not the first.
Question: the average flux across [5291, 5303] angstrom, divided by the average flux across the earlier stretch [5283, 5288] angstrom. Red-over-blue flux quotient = 1.02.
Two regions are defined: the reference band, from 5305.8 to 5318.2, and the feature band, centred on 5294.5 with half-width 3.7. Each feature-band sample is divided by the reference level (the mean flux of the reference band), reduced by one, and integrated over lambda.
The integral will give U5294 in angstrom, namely 0.53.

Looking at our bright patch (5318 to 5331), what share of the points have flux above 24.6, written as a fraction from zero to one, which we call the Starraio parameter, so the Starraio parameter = 0.20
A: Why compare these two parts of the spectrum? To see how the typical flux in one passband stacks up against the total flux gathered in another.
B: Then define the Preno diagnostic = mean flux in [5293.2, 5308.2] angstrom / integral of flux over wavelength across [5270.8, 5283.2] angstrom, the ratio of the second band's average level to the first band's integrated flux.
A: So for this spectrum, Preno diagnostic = 0.083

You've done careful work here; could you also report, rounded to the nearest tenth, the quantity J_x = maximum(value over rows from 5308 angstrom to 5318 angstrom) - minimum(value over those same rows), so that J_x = 16.2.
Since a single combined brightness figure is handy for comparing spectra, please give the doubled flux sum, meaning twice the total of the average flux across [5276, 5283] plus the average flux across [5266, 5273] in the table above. 92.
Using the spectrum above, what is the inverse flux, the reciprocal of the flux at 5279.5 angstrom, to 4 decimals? 0.0400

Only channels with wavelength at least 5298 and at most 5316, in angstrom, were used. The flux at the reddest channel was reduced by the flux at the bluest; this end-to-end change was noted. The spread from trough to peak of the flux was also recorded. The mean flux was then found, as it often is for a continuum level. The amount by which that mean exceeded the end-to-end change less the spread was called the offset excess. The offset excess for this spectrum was 43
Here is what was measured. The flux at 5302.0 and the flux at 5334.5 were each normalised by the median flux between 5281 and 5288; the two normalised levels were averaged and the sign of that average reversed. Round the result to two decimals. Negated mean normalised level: -0.95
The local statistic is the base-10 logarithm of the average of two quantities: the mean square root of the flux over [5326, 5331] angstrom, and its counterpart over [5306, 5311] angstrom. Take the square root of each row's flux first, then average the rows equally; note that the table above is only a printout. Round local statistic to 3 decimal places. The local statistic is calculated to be 0.694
